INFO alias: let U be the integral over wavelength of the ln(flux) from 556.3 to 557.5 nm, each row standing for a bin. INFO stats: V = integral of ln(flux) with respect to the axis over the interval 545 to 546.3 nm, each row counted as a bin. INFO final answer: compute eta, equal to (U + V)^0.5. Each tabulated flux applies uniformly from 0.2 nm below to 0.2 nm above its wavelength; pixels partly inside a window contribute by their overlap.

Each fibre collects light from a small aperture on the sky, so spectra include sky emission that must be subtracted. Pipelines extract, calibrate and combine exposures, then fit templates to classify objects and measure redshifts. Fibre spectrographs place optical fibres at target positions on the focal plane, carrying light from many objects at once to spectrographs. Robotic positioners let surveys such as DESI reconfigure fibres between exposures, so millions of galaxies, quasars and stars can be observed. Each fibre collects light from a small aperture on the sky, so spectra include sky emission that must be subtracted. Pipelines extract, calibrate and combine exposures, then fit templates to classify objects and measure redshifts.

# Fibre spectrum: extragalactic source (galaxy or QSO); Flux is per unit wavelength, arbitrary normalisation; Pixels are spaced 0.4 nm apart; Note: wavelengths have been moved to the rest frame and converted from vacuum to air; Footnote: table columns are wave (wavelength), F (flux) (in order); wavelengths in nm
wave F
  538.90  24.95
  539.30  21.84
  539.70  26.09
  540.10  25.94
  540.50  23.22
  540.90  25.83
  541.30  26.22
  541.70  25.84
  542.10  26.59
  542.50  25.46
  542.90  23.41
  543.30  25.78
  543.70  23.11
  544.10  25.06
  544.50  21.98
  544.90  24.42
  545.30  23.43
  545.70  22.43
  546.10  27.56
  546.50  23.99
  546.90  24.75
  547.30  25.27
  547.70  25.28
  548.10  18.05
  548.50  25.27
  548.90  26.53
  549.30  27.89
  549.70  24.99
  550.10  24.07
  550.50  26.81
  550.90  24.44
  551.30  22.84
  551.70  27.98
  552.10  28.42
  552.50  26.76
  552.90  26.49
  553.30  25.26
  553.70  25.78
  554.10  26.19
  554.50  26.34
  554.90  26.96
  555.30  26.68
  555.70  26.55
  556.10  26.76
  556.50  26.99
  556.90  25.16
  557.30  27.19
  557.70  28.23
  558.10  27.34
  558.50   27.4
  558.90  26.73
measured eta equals 2.84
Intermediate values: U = 3.93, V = 4.15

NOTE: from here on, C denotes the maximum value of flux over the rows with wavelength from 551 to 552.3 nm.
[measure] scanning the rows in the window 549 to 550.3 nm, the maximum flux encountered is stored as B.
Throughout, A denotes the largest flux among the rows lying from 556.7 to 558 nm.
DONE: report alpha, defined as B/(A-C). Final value -147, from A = 28.23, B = 27.89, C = 28.42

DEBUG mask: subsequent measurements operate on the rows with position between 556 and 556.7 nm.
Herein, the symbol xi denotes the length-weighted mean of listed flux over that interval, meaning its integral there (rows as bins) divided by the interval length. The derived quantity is 26.9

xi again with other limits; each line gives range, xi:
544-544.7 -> 23.3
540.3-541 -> 24.3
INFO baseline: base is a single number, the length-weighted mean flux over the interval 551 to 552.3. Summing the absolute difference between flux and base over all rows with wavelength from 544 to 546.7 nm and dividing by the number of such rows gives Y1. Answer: 2.51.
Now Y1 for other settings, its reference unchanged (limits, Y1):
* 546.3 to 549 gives 2.18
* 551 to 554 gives 1.36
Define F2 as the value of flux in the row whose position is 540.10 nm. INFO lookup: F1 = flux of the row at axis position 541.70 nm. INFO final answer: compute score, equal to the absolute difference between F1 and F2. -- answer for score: 0.10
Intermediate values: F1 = 25.84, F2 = 25.94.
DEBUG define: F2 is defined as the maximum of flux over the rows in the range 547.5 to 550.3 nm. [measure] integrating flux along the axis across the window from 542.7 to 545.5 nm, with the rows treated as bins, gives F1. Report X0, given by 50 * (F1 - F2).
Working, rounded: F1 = 67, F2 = 27.89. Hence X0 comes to 1949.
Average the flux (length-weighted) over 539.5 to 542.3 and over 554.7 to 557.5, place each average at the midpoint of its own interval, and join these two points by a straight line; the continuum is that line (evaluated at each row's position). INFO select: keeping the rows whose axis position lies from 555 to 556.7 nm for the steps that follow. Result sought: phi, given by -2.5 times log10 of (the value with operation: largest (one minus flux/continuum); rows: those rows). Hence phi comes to 7.11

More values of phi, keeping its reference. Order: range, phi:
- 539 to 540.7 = 2.09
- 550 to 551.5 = 2.20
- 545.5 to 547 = 2.16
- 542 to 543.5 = 2.58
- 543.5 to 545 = 2.05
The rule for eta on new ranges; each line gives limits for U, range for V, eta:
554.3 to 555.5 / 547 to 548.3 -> 2.83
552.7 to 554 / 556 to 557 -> 2.74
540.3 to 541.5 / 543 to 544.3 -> 2.83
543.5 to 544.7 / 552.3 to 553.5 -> 2.77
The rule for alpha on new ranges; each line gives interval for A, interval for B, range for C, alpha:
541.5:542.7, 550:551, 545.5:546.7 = -28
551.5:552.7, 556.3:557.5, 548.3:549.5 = 51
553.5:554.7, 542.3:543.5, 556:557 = -40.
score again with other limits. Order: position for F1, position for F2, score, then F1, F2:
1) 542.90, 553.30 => 1.85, 23.41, 25.26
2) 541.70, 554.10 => 0.35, 25.84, 26.19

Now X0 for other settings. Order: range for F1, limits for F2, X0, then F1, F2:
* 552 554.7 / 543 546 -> 2274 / 71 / 25.78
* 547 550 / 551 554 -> 2289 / 74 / 28.42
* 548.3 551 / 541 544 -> 2148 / 70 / 26.59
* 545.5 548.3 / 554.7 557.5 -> 1987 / 67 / 27.19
